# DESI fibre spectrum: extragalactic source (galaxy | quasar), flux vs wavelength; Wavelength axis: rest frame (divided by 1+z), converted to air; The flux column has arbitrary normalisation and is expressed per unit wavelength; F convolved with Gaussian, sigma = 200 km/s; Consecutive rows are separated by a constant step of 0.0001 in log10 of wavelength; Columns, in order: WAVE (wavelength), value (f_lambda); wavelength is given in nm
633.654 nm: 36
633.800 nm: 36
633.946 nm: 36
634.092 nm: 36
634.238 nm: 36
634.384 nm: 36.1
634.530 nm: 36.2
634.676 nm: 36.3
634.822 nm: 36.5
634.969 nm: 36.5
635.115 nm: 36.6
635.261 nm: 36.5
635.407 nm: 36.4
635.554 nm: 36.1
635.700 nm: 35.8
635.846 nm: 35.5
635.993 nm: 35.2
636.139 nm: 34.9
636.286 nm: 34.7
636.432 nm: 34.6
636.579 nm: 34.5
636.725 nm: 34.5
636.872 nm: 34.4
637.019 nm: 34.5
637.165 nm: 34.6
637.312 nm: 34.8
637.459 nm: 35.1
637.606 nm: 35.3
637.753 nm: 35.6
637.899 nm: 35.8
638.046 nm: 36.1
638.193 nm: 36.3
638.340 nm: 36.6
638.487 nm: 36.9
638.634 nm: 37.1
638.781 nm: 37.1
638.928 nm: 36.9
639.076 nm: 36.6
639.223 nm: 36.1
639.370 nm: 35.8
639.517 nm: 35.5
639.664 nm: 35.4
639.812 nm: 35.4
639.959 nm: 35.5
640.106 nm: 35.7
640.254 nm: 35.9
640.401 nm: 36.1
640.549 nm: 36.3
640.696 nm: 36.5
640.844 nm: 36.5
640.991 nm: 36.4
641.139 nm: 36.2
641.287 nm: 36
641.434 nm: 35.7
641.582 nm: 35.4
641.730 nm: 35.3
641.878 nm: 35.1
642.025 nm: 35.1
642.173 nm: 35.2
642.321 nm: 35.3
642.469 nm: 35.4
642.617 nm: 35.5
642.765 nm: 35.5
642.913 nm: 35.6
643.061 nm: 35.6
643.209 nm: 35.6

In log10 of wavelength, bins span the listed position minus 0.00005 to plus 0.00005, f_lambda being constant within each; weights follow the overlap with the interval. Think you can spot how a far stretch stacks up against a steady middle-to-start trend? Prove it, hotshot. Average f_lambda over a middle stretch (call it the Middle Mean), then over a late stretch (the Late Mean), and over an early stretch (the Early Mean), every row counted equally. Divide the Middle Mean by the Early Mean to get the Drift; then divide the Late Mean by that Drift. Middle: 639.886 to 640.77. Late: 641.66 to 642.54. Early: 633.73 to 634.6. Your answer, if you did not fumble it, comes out 35.3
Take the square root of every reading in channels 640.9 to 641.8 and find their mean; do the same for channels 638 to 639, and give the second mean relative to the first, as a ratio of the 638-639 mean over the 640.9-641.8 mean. 1.01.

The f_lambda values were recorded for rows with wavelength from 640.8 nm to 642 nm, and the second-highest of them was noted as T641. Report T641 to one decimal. 36.4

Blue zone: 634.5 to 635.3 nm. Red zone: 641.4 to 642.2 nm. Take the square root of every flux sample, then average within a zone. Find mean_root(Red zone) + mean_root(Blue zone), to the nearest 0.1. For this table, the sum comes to 12.0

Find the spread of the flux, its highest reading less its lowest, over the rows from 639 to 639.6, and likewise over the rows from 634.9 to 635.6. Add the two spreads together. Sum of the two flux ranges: 1.6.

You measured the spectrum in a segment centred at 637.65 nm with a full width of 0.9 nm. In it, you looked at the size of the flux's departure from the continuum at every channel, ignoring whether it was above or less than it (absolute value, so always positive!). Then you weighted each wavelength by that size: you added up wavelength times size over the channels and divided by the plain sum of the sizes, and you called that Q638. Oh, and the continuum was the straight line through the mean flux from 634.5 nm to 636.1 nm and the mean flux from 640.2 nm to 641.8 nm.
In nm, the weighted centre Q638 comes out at 637.51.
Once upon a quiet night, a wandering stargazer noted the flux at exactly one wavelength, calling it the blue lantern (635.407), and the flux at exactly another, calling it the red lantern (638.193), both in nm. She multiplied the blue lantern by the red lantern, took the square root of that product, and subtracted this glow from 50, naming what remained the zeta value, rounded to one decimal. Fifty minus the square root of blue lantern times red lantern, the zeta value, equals 13.7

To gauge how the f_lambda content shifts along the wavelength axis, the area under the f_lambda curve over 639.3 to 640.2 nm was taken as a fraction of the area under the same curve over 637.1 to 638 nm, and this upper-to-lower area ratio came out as 1.01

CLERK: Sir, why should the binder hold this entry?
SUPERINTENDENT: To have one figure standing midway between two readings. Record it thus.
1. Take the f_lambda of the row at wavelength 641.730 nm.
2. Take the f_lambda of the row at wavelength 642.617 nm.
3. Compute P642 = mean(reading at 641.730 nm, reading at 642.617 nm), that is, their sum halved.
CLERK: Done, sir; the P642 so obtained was 35.4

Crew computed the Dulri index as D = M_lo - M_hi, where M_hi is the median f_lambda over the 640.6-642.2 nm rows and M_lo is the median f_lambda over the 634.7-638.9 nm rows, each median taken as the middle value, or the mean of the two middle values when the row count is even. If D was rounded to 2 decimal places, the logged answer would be 0.00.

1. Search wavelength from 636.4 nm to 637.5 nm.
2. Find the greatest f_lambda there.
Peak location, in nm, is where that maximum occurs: 637.459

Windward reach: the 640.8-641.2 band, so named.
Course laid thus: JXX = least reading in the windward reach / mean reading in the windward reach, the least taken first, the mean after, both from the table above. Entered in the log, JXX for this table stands 0.995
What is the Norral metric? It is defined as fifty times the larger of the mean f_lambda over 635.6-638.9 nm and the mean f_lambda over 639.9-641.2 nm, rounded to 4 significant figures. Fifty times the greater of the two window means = 1806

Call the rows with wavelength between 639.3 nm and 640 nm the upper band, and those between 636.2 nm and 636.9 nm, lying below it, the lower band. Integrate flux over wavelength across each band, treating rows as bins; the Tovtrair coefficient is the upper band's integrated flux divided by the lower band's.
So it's 1.03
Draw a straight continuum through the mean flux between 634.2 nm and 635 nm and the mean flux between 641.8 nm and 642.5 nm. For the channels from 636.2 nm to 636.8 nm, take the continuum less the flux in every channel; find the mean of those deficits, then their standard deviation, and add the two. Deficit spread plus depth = 1.5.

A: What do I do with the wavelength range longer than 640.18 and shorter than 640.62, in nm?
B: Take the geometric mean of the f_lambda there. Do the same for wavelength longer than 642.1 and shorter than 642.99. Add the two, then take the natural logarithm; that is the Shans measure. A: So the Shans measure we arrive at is 4.27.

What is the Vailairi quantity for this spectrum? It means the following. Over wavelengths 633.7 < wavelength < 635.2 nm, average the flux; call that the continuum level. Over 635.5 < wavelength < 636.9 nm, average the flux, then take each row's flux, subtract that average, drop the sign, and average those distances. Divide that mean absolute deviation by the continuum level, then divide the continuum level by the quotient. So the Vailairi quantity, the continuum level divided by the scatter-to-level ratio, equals 2603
